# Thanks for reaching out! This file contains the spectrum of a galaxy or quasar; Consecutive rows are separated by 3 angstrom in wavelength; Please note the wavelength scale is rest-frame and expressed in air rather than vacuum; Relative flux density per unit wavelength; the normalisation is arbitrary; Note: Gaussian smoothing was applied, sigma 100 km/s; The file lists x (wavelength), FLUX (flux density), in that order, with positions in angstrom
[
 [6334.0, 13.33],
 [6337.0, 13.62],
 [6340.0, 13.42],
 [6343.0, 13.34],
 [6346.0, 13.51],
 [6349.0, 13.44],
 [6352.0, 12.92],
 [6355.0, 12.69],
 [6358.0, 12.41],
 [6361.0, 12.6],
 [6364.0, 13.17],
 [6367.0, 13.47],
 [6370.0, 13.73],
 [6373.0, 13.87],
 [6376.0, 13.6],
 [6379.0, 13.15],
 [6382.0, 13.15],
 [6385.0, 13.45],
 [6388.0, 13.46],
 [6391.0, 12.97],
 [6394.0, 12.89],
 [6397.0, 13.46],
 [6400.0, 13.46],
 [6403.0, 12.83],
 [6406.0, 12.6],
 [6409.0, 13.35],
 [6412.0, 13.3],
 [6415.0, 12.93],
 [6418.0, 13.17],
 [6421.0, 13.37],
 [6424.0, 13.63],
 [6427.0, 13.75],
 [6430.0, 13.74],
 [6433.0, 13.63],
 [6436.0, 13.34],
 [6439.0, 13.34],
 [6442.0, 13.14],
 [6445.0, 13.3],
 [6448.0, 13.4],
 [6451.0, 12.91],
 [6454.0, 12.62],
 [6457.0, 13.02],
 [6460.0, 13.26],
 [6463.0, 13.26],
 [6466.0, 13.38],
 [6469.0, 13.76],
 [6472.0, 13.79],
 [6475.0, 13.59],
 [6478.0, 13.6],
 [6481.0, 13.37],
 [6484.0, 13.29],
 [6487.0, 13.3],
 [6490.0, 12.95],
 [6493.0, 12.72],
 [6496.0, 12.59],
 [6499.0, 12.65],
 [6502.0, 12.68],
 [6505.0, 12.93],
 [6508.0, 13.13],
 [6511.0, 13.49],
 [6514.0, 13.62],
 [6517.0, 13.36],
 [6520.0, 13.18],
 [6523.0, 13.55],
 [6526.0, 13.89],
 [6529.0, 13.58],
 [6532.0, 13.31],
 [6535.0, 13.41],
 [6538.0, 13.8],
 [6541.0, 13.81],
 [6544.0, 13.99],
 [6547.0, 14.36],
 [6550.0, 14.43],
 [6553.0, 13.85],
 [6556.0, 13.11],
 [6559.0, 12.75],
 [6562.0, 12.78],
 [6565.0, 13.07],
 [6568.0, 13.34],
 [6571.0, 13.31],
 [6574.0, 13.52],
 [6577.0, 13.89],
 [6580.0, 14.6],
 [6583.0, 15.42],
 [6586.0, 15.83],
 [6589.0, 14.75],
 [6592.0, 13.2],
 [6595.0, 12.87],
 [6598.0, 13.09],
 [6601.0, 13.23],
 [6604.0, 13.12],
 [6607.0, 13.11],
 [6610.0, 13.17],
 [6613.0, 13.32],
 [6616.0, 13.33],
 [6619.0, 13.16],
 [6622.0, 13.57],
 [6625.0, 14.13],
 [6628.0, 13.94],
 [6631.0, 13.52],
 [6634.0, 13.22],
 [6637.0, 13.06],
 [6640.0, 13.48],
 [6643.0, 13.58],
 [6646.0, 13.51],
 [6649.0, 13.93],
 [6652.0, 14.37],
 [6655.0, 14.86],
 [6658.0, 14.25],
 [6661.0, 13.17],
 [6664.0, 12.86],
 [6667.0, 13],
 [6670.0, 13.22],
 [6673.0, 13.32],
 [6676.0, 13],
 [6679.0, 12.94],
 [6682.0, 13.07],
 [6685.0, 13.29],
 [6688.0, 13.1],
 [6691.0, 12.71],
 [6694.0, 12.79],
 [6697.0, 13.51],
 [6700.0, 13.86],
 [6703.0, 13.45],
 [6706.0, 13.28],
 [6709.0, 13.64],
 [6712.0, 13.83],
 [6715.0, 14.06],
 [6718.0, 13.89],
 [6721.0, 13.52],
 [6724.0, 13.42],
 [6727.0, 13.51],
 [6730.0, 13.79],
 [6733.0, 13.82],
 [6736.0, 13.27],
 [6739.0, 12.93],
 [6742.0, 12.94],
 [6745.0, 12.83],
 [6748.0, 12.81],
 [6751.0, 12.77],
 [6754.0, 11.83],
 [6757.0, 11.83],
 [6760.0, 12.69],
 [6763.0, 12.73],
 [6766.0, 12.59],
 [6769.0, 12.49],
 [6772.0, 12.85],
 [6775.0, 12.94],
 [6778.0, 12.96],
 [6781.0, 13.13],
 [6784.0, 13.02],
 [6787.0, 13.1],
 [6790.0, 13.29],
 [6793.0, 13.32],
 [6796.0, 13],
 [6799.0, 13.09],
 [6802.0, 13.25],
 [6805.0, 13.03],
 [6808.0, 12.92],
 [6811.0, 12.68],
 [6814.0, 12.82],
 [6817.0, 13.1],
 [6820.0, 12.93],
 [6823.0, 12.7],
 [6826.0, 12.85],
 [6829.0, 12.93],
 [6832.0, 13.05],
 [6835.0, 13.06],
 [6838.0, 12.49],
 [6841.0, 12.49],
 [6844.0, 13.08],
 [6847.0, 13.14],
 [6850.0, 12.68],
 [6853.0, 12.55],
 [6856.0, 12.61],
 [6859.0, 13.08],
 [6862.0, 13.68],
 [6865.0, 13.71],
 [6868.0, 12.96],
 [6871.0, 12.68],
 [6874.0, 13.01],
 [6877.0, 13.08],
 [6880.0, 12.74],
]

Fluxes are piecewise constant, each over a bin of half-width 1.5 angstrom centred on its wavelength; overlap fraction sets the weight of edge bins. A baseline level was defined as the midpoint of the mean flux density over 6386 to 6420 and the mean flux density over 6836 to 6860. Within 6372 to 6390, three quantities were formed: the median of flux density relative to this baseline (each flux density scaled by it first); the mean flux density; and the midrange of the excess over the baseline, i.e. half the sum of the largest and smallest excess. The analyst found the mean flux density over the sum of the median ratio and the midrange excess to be 8.4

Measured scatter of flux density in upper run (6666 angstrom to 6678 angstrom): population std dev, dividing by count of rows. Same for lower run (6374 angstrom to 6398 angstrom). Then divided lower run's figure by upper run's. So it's 1.7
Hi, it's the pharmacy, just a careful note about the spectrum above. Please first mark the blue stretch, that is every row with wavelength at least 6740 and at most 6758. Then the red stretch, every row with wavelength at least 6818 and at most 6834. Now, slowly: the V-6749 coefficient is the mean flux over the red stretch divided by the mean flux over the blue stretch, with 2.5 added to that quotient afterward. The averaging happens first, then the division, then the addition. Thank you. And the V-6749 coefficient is 3.53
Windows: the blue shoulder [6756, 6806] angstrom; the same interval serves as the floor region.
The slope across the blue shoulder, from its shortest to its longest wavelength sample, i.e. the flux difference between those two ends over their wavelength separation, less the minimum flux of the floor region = -11.8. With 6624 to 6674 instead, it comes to -12.9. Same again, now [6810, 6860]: -12.5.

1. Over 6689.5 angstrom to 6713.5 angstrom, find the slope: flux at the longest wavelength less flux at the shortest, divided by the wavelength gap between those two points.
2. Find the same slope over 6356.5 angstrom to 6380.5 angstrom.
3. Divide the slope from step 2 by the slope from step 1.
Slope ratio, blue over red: 0.7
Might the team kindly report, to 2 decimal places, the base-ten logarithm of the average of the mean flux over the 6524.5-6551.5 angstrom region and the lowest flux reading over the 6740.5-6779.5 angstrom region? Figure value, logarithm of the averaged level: 1.11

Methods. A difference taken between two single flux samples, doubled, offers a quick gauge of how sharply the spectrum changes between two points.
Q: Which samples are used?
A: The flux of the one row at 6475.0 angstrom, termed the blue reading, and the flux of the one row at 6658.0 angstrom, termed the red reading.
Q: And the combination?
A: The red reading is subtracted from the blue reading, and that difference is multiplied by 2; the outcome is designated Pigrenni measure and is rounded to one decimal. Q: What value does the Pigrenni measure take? -1.3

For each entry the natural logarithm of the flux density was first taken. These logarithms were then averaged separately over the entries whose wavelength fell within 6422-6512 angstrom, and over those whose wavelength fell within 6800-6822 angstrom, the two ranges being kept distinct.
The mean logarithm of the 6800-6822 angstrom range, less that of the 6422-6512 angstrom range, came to -0.02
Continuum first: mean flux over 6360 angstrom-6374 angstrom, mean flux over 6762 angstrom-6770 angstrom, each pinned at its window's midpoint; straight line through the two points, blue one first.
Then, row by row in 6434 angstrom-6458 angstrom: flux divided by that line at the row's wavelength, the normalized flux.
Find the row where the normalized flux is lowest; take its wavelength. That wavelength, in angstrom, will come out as 6454.0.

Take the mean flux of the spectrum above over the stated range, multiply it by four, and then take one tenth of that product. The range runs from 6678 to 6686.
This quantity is 5.24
